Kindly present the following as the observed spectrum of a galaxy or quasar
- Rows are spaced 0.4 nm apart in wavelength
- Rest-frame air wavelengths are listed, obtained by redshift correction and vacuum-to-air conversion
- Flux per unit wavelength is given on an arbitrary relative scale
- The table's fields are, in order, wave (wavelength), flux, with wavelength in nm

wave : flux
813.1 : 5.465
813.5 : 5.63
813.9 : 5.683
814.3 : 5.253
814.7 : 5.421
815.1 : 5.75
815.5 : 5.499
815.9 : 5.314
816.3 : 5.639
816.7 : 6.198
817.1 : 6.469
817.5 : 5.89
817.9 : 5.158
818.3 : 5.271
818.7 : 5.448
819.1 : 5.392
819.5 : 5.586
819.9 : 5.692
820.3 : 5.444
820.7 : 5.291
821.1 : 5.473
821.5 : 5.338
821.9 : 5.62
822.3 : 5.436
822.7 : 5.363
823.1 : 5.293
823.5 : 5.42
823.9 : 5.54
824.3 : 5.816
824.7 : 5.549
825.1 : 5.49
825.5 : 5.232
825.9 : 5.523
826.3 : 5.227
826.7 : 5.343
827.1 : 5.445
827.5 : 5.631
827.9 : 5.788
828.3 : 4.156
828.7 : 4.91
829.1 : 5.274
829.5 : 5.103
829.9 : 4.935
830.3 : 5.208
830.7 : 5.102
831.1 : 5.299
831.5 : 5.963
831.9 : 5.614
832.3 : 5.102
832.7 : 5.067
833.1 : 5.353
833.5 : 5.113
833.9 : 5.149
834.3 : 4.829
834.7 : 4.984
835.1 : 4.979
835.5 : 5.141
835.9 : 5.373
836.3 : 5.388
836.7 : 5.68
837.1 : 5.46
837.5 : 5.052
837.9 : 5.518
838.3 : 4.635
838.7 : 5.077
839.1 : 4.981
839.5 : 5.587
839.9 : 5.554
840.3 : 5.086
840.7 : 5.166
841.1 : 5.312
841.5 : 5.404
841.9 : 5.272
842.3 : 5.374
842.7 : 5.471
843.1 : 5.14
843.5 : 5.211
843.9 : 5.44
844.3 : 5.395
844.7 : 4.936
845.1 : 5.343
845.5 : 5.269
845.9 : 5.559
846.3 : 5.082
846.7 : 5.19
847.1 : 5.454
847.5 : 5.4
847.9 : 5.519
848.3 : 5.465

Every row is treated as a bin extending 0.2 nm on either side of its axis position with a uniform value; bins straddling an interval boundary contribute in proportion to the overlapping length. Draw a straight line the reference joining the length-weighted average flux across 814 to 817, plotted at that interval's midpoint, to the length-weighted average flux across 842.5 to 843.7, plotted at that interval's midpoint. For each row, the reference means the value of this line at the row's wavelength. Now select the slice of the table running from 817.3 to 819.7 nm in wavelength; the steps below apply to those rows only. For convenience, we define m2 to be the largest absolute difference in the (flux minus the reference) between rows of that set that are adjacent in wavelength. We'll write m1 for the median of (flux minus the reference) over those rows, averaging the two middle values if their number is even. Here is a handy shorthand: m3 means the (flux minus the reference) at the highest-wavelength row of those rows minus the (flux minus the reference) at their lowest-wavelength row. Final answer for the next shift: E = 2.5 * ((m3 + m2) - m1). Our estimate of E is 1.5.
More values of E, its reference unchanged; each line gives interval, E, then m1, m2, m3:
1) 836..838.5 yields 0.2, 0.07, 0.9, -0.7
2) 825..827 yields 0.8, -0.13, 0.3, -0.1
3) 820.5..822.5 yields 1.4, -0.09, 0.3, 0.2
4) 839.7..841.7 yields 0.8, 0.01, 0.5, -0.1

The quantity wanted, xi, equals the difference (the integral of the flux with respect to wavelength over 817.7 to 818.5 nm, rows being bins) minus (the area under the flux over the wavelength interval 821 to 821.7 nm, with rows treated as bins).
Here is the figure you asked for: 0.4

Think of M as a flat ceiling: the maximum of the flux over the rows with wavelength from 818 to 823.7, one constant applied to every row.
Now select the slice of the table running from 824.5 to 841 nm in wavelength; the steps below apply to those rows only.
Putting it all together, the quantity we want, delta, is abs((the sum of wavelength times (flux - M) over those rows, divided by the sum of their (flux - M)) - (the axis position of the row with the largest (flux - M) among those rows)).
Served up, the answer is 1.60 nm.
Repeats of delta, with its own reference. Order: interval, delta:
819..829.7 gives 1.18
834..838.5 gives 0.57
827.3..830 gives 1.03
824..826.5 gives 1.50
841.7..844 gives 0.20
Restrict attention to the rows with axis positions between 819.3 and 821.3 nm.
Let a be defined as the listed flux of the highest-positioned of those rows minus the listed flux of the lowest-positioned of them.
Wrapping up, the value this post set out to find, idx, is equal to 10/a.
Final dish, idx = -88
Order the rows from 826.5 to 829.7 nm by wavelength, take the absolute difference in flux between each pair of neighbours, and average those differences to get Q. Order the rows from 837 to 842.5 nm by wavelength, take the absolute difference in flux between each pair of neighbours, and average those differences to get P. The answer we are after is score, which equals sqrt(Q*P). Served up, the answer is 0.382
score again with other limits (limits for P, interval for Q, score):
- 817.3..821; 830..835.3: 0.232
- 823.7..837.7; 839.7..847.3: 0.247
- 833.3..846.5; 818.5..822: 0.204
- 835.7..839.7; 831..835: 0.332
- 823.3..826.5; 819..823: 0.197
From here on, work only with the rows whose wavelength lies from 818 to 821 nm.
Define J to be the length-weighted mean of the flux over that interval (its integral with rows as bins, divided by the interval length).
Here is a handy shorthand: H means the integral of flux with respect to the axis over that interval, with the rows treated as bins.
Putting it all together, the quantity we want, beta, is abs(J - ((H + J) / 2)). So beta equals 5.44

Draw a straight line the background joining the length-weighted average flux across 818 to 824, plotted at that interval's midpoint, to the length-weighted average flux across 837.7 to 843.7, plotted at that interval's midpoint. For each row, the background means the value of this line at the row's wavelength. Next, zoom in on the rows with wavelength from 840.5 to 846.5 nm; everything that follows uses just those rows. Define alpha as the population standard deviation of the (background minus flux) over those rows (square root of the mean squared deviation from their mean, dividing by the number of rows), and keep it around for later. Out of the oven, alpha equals 0.16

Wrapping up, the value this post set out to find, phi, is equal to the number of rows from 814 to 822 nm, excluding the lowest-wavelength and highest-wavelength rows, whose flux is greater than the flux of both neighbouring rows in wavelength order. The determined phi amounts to 5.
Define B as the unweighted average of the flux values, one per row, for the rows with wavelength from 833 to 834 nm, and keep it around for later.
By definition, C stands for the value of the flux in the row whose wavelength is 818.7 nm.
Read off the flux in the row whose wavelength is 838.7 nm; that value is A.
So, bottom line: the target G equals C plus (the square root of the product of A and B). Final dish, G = 10.6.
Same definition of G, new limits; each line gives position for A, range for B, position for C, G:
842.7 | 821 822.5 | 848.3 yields 10.9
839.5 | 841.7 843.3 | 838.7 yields 10.5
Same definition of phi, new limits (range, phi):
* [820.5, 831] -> 7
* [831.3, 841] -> 7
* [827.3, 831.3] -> 3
